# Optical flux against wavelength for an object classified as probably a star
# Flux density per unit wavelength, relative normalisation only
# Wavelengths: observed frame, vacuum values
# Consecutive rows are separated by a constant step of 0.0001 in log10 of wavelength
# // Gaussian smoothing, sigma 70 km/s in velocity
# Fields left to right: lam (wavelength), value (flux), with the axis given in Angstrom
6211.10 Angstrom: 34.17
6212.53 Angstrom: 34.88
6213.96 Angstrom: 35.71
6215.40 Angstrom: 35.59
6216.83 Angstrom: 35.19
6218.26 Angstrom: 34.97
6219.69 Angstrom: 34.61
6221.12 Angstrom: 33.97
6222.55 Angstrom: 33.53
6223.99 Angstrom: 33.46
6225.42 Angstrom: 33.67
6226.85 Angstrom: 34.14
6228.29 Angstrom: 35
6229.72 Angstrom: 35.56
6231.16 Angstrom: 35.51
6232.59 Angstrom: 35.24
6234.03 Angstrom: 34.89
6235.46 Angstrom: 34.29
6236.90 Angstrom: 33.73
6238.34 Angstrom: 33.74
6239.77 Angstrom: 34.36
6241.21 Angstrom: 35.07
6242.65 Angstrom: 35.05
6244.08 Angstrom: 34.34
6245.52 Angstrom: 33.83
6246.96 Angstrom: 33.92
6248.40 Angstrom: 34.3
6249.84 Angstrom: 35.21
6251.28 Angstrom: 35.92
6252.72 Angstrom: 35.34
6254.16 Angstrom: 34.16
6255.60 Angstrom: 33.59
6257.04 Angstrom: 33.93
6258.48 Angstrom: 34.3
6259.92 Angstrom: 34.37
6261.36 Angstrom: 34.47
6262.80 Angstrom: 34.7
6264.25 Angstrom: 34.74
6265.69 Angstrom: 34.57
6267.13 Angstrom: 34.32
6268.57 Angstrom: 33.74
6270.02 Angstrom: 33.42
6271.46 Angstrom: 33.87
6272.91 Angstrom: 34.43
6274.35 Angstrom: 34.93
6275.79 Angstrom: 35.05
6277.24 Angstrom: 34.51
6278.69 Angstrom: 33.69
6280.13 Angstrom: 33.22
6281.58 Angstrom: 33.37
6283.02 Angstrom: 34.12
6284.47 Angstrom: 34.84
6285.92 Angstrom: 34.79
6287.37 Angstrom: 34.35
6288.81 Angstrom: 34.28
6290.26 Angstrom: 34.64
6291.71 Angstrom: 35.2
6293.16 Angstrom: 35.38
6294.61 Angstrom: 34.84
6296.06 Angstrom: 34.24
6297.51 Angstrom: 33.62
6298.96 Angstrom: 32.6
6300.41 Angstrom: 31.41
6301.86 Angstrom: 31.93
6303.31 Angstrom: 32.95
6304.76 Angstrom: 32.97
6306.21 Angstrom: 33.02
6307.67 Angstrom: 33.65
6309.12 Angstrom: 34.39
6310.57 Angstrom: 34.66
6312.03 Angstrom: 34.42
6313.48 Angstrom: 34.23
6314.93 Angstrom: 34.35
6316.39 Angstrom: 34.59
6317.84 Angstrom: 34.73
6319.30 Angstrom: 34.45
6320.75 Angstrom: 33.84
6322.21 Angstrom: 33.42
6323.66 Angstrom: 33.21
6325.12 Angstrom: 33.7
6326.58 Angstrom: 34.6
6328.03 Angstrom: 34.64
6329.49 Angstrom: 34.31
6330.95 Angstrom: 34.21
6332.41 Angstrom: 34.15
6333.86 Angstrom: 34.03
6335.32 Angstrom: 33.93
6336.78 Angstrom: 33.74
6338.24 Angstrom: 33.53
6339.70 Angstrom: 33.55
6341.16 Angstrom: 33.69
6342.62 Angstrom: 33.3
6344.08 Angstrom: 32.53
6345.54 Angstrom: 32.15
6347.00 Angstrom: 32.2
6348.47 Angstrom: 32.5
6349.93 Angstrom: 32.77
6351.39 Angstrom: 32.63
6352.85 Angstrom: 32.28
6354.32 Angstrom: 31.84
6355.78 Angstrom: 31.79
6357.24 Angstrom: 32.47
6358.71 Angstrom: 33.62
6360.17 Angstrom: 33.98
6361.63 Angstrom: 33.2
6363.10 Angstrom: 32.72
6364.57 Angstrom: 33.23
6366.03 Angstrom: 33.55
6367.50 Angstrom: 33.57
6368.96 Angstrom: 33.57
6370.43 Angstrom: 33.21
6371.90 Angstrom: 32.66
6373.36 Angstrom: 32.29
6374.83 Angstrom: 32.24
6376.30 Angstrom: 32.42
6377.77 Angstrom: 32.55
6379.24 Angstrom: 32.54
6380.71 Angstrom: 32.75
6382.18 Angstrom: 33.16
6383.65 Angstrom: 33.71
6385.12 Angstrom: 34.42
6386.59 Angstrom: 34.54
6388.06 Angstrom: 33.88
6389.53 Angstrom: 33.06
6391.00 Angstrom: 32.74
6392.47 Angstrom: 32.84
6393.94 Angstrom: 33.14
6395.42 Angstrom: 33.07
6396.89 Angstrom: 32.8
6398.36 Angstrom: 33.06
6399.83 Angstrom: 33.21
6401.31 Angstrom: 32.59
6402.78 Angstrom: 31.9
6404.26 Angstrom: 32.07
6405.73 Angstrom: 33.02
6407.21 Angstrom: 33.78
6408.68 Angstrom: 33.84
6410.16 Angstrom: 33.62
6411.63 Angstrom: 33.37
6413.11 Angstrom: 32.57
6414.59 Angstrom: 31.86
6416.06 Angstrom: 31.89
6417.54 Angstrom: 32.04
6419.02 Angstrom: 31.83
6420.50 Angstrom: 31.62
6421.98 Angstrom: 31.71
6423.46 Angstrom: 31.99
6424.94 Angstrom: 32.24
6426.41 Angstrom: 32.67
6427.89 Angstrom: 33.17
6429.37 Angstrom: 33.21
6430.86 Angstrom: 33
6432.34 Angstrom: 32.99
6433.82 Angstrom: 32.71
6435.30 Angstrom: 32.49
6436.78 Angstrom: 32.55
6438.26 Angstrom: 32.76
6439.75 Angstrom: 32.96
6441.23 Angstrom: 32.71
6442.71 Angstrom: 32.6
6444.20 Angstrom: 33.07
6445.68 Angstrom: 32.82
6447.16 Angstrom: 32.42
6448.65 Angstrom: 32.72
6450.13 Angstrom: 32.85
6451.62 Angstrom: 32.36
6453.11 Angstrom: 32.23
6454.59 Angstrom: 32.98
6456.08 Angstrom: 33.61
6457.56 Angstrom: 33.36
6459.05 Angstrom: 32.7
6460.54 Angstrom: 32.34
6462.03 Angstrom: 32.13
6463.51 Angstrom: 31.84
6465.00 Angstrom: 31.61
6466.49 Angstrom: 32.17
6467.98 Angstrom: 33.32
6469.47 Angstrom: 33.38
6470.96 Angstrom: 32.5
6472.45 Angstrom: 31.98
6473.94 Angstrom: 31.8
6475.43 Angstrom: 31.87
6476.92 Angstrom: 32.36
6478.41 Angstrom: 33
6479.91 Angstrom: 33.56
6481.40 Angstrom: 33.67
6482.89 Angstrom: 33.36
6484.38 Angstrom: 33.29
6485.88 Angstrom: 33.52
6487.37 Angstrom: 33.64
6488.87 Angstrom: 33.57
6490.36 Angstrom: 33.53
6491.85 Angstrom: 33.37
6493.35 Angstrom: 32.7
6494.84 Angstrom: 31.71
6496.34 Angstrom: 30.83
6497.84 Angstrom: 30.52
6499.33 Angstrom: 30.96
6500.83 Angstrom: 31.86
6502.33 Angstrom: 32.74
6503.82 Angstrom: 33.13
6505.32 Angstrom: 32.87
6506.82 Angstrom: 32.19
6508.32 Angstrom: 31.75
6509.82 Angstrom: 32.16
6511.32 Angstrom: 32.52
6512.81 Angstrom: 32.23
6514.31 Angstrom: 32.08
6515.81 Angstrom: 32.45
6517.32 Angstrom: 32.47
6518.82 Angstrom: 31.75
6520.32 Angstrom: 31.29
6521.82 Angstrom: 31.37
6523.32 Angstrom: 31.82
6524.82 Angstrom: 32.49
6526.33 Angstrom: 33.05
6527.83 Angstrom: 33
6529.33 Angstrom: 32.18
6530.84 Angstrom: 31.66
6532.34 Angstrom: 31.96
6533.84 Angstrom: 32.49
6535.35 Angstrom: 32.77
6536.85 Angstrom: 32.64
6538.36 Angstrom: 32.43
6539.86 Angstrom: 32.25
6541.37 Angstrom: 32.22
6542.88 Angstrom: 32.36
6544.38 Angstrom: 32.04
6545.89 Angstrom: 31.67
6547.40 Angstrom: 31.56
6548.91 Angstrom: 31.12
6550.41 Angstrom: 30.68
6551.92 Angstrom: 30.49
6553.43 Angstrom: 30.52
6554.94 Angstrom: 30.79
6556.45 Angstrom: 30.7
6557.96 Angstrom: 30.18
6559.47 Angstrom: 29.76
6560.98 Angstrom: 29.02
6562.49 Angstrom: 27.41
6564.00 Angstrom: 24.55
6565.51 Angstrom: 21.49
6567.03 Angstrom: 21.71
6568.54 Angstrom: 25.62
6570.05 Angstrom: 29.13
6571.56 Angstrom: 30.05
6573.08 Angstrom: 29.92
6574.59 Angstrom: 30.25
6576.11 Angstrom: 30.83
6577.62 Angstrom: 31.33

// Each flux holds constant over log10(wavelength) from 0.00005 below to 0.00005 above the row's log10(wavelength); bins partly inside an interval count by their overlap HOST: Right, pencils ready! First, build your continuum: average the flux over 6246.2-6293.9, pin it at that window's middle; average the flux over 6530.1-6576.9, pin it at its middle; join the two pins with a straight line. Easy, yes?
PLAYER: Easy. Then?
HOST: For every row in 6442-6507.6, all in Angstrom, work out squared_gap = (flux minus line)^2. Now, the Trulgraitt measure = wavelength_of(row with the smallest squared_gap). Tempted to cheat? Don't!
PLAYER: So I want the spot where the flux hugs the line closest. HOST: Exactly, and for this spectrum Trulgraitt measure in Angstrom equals 6496.34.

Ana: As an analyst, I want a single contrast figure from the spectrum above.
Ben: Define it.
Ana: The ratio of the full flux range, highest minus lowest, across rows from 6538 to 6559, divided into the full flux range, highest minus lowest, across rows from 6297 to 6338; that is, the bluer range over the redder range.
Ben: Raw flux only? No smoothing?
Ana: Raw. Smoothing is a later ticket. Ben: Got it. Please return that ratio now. 1.5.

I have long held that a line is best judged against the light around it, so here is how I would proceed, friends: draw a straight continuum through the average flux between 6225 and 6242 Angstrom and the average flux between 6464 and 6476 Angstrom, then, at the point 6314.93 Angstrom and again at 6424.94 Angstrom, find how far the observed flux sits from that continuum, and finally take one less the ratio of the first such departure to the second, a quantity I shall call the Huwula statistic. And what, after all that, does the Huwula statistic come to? 2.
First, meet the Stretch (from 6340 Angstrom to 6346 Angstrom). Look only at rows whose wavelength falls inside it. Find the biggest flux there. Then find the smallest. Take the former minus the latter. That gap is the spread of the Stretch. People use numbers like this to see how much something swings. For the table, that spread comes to 1.5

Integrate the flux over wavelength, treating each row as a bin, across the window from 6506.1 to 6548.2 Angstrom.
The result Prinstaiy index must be 1354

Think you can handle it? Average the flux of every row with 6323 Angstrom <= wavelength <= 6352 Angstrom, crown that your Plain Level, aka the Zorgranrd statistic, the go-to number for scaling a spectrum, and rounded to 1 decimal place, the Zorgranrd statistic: 33.5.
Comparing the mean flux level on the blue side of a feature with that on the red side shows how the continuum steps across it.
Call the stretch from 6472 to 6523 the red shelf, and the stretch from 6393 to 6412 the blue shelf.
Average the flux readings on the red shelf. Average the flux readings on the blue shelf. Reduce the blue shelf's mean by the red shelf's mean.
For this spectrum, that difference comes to 0.6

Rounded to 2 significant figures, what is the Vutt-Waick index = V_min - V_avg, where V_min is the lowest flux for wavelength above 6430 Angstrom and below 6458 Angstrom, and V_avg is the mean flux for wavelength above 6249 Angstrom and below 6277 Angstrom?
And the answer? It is -2.2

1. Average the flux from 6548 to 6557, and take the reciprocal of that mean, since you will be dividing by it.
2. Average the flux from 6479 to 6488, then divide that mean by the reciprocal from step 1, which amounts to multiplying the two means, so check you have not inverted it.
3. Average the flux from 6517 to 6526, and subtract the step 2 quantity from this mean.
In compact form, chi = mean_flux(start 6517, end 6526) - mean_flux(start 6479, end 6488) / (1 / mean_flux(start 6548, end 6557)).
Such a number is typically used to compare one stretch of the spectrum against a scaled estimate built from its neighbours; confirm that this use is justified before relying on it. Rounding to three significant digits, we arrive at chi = -997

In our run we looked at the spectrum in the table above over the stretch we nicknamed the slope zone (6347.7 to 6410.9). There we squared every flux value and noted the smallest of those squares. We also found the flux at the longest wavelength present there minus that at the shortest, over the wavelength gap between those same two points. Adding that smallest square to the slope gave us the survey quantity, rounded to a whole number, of 1011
